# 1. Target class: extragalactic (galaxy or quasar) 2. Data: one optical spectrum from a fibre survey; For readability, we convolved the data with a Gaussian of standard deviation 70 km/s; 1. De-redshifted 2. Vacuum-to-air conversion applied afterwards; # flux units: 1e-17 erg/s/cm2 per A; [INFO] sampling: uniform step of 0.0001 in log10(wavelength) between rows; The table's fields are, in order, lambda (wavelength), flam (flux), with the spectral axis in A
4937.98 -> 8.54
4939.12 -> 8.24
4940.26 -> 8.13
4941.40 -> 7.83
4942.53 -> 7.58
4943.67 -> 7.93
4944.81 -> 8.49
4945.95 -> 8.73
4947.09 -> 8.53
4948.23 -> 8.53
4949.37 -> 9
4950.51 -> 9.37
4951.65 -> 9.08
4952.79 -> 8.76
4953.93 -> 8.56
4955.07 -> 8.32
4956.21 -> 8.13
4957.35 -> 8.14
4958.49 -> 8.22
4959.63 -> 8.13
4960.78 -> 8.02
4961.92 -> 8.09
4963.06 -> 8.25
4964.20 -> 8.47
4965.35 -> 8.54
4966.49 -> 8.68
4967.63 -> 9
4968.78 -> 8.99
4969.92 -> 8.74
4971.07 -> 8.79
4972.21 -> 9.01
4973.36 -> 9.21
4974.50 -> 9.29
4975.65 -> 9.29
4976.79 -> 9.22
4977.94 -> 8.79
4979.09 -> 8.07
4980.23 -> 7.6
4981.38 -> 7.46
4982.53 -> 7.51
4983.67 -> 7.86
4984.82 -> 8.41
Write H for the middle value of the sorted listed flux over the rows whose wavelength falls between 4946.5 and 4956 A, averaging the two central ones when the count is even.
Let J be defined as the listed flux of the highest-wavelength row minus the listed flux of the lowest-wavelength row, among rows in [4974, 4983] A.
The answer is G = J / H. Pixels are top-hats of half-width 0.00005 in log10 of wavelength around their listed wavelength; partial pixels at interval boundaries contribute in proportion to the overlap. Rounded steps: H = 8.7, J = -1.78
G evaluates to -0.21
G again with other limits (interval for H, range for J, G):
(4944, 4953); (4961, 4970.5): 0.07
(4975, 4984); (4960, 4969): 0.12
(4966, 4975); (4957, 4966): 0.04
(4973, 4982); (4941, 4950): 0.13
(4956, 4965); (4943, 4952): 0.14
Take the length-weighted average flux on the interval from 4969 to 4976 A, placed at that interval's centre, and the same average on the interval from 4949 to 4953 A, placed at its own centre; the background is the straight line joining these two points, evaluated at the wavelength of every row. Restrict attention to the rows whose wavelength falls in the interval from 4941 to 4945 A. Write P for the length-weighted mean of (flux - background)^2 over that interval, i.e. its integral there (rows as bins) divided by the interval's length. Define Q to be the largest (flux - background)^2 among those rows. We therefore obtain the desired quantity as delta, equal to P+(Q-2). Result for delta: 1.8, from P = 1.5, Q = 2.3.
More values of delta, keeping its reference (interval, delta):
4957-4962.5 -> 0.0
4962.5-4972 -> -1.2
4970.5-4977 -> -1.9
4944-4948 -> -1.3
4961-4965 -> -0.4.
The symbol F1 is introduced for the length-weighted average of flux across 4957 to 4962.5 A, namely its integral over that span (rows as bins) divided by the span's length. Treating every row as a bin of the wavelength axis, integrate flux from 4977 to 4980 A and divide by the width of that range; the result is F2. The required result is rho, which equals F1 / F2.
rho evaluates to 0.96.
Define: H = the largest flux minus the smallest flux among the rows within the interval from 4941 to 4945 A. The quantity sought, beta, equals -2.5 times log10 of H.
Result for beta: 0.1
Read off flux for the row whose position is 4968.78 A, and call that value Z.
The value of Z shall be 8.99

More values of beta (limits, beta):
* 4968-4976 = 0.6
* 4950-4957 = -0.2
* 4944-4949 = 1.5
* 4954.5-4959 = 1.8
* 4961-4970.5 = 0.1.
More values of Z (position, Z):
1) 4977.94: 8.79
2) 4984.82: 8.41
